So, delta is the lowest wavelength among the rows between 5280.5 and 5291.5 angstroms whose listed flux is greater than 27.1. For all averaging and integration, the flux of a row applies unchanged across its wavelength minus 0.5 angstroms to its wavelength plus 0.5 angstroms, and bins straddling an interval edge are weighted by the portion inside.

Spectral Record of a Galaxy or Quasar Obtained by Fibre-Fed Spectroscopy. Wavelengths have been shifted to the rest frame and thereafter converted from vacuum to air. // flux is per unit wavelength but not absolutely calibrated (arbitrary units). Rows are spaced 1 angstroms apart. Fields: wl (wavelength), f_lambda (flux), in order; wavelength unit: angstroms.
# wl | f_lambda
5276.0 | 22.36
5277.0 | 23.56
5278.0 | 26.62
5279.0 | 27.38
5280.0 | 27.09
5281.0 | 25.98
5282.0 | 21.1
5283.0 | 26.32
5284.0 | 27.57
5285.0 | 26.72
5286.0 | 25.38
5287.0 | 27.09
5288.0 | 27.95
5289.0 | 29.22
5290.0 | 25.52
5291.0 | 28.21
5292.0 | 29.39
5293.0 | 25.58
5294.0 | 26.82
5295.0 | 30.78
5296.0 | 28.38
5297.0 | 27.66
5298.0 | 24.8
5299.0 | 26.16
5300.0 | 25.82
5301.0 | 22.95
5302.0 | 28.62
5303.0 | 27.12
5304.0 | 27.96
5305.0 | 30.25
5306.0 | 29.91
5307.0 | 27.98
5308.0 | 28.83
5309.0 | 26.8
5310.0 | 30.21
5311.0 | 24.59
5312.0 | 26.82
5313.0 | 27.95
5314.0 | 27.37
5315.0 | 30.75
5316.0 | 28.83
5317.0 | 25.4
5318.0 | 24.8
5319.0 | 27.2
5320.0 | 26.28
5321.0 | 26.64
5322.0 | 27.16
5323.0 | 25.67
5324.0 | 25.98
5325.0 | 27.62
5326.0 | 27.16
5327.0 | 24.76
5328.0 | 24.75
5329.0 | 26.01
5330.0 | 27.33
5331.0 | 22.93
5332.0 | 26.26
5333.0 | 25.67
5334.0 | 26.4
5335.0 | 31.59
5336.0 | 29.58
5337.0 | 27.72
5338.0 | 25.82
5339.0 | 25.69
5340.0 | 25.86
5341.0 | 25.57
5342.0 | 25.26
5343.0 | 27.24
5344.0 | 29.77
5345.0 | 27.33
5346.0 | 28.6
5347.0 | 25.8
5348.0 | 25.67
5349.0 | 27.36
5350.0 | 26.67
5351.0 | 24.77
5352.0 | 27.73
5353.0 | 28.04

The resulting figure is 5284.0 angstroms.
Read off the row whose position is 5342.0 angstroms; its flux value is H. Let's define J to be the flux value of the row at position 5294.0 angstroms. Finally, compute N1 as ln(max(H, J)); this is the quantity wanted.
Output 3.29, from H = 25.26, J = 26.82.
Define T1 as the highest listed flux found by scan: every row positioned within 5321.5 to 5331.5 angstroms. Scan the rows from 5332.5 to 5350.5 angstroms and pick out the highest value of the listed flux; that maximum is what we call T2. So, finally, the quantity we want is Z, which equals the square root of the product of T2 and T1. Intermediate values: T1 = 27.62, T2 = 31.59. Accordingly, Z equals 29.5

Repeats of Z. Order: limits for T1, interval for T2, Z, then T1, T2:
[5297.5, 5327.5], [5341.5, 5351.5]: 30.3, 30.75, 29.77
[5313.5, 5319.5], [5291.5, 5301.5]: 30.8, 30.75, 30.78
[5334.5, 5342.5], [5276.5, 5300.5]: 31.2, 31.59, 30.78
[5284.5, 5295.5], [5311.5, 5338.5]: 31.2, 30.78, 31.59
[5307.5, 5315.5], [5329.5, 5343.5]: 31.2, 30.75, 31.59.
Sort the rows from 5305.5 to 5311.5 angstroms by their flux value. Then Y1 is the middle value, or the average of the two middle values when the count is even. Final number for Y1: 28.4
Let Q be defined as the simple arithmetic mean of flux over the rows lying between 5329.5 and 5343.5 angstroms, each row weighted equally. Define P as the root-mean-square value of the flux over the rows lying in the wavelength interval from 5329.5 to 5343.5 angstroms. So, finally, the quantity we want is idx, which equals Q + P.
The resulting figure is 53.3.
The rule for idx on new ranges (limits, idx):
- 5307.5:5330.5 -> 53.9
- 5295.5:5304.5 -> 53.3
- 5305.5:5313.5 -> 55.8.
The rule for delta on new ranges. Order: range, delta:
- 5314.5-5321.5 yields 5315.0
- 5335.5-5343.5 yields 5336.0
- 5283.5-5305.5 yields 5284.0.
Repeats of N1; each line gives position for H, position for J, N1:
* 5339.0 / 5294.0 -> 3.29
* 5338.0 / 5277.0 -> 3.25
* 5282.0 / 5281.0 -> 3.26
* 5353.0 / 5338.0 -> 3.33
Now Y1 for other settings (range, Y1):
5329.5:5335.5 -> 26.3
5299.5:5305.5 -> 27.5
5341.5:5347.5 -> 27.3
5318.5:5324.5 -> 26.5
